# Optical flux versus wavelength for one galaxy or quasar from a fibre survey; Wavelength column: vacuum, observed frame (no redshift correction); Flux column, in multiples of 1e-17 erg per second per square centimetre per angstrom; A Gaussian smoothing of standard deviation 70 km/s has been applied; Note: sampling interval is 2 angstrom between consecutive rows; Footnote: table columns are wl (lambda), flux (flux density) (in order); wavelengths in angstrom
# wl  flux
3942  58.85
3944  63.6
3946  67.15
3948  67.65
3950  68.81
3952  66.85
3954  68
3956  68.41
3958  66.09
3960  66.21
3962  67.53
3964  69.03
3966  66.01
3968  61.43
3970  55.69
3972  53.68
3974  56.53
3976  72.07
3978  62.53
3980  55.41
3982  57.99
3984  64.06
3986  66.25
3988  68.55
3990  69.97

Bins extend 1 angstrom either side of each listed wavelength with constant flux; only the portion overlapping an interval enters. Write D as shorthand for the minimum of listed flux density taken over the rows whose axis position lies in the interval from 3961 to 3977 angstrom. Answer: 53.68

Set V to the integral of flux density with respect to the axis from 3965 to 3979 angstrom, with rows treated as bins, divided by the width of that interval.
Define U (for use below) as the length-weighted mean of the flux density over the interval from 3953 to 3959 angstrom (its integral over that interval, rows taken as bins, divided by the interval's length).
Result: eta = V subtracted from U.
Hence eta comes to 6.4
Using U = 67.5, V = 61.1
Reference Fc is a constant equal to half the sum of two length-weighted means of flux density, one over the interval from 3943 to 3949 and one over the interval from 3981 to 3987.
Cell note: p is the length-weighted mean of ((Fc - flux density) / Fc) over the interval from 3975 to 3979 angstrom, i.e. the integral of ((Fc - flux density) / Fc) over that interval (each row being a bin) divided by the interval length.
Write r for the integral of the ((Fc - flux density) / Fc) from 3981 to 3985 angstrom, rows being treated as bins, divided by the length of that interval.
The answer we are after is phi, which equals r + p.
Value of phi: 0.009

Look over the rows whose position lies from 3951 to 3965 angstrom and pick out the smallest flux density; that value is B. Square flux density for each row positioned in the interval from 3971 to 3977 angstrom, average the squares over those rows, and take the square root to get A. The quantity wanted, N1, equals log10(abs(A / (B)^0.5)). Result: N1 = 0.877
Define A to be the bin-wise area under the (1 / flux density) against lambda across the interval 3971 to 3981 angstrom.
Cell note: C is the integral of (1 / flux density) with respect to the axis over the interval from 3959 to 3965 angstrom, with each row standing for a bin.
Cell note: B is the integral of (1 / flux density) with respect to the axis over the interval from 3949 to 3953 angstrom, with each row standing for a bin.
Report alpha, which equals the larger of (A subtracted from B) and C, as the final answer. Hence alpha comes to 0.09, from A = 0.168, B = 0.059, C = 0.089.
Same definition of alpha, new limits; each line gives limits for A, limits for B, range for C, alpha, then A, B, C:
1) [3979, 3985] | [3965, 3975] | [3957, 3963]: 0.09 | 0.102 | 0.171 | 0.090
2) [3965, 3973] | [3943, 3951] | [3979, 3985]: 0.10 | 0.136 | 0.120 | 0.102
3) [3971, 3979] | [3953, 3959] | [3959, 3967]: 0.12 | 0.132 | 0.089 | 0.119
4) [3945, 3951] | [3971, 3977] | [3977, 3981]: 0.07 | 0.088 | 0.100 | 0.068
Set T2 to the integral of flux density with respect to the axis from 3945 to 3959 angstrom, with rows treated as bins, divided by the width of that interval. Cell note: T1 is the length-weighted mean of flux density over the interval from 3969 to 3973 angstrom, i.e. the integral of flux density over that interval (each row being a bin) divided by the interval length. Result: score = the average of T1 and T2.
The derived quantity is 61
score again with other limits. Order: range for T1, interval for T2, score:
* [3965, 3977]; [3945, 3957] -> 64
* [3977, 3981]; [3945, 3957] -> 63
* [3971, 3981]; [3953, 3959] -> 64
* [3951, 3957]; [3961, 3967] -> 68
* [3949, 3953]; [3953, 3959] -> 68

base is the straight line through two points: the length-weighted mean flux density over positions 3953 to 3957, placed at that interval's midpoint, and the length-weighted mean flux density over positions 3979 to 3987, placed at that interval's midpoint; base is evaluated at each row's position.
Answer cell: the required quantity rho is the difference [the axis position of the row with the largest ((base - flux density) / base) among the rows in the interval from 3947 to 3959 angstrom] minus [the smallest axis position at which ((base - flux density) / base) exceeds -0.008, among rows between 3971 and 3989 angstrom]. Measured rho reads -24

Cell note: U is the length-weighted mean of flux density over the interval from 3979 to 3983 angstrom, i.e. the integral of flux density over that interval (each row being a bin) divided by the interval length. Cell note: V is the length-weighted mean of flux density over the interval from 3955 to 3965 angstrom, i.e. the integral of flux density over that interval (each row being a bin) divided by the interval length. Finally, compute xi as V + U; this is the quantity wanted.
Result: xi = 124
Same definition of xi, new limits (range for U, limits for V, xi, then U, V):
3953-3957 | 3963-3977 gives 130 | 68.2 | 62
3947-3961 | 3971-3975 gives 123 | 67.4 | 55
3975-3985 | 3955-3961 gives 129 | 62.4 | 67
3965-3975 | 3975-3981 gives 122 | 58.7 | 63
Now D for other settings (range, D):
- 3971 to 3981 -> 53.68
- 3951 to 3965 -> 66.09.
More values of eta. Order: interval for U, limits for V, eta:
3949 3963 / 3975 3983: 5.4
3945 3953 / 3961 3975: 6.2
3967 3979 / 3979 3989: -2.1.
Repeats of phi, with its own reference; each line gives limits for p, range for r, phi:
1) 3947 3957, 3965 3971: -0.001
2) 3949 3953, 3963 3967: -0.100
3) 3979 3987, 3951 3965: 0.008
